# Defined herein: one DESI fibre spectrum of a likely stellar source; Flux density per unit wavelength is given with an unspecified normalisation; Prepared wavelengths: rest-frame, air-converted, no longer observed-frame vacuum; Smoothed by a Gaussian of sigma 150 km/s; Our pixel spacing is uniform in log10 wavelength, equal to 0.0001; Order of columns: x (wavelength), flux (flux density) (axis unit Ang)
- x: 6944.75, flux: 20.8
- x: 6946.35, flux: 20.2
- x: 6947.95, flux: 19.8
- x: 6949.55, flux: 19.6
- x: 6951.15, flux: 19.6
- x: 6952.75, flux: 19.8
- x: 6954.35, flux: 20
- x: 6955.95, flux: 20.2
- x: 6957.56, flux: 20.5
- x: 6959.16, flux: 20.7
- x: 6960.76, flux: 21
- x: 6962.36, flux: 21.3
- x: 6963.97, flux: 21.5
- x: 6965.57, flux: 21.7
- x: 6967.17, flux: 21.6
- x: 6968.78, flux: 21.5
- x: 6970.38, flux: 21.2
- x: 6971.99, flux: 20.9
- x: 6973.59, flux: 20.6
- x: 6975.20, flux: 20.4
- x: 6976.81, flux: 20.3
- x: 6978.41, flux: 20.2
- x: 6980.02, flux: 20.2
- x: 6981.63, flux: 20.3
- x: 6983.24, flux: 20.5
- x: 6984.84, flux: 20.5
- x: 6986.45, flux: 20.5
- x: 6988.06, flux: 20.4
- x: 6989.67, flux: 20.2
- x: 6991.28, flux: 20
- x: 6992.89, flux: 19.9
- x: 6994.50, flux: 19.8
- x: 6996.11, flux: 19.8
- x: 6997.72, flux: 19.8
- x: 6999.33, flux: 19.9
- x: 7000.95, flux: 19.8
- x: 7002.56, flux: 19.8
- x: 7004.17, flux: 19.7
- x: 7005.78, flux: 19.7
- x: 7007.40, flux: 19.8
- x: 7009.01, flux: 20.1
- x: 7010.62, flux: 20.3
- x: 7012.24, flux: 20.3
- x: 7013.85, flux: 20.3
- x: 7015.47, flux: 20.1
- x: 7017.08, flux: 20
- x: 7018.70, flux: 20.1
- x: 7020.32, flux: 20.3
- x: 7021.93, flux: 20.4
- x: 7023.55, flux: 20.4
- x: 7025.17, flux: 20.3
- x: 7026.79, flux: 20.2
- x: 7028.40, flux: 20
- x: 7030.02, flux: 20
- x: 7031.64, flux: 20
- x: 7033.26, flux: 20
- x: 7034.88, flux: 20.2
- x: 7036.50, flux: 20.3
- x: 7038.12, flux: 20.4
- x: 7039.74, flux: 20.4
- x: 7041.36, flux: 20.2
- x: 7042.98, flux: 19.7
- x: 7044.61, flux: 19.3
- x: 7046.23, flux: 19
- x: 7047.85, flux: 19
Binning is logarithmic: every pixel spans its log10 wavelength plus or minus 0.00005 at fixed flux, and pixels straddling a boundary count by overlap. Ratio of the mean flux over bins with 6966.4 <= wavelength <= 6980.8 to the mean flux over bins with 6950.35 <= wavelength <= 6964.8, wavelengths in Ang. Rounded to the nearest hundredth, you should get 1.01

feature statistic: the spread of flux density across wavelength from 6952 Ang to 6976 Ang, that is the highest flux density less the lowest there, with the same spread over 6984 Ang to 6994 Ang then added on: 2.5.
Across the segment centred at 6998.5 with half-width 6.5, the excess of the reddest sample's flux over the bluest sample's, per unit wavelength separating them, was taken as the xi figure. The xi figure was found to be -0.018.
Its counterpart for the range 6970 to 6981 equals -0.104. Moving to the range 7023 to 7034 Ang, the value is -0.041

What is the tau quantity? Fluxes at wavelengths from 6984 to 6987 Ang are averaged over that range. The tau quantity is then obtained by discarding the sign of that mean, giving 20.5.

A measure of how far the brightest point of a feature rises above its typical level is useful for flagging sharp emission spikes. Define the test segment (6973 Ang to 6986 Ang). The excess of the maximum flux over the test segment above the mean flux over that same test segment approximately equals 0.23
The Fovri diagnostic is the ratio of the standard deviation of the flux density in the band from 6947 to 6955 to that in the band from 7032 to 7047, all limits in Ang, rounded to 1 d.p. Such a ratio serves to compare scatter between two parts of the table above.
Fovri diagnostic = 0.3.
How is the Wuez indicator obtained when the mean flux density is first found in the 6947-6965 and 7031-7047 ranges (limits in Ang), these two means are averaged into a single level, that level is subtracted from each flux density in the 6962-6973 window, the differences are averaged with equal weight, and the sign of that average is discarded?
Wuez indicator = 1.2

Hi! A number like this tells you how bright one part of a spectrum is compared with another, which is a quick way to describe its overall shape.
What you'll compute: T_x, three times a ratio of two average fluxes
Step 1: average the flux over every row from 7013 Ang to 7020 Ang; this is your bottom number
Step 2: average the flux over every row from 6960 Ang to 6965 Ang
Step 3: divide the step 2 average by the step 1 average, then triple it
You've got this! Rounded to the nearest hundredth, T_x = 3.17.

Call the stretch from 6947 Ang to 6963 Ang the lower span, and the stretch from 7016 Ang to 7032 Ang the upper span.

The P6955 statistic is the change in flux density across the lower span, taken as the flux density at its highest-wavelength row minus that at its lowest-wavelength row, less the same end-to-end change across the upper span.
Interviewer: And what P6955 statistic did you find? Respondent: 1.5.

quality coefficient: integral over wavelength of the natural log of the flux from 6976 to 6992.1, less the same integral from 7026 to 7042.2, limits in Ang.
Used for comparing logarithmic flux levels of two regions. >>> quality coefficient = -0.2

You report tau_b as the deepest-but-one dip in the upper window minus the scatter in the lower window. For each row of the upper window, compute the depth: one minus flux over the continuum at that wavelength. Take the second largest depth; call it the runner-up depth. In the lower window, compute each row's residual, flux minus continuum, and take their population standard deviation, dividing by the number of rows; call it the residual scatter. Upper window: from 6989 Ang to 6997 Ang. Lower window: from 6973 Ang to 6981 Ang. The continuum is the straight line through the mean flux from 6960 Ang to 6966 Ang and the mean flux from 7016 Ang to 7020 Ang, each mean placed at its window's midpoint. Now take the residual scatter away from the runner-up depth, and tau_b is -0.06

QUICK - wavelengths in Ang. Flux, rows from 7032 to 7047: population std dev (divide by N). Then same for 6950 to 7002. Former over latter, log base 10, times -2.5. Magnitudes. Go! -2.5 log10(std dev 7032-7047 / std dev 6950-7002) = 0.23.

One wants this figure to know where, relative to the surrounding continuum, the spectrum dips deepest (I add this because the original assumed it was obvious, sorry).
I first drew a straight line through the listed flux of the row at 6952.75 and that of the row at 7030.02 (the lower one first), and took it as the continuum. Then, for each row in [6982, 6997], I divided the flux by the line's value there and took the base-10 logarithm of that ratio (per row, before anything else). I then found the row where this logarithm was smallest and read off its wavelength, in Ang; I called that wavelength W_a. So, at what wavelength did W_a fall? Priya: 6996.11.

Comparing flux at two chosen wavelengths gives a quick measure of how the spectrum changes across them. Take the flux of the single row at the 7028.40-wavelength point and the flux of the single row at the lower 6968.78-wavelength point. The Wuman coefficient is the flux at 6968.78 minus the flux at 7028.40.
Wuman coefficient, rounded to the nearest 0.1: 1.5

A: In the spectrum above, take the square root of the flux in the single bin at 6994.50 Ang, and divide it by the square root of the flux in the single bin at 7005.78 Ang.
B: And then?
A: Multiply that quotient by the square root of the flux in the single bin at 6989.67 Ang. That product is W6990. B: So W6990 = 4.51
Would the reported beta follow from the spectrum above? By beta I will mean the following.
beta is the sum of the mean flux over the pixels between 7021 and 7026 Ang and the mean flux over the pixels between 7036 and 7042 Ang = 40.7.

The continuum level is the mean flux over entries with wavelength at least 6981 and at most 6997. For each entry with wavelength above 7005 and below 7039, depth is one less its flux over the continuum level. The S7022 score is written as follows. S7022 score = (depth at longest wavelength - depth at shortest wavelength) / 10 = -0.0035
